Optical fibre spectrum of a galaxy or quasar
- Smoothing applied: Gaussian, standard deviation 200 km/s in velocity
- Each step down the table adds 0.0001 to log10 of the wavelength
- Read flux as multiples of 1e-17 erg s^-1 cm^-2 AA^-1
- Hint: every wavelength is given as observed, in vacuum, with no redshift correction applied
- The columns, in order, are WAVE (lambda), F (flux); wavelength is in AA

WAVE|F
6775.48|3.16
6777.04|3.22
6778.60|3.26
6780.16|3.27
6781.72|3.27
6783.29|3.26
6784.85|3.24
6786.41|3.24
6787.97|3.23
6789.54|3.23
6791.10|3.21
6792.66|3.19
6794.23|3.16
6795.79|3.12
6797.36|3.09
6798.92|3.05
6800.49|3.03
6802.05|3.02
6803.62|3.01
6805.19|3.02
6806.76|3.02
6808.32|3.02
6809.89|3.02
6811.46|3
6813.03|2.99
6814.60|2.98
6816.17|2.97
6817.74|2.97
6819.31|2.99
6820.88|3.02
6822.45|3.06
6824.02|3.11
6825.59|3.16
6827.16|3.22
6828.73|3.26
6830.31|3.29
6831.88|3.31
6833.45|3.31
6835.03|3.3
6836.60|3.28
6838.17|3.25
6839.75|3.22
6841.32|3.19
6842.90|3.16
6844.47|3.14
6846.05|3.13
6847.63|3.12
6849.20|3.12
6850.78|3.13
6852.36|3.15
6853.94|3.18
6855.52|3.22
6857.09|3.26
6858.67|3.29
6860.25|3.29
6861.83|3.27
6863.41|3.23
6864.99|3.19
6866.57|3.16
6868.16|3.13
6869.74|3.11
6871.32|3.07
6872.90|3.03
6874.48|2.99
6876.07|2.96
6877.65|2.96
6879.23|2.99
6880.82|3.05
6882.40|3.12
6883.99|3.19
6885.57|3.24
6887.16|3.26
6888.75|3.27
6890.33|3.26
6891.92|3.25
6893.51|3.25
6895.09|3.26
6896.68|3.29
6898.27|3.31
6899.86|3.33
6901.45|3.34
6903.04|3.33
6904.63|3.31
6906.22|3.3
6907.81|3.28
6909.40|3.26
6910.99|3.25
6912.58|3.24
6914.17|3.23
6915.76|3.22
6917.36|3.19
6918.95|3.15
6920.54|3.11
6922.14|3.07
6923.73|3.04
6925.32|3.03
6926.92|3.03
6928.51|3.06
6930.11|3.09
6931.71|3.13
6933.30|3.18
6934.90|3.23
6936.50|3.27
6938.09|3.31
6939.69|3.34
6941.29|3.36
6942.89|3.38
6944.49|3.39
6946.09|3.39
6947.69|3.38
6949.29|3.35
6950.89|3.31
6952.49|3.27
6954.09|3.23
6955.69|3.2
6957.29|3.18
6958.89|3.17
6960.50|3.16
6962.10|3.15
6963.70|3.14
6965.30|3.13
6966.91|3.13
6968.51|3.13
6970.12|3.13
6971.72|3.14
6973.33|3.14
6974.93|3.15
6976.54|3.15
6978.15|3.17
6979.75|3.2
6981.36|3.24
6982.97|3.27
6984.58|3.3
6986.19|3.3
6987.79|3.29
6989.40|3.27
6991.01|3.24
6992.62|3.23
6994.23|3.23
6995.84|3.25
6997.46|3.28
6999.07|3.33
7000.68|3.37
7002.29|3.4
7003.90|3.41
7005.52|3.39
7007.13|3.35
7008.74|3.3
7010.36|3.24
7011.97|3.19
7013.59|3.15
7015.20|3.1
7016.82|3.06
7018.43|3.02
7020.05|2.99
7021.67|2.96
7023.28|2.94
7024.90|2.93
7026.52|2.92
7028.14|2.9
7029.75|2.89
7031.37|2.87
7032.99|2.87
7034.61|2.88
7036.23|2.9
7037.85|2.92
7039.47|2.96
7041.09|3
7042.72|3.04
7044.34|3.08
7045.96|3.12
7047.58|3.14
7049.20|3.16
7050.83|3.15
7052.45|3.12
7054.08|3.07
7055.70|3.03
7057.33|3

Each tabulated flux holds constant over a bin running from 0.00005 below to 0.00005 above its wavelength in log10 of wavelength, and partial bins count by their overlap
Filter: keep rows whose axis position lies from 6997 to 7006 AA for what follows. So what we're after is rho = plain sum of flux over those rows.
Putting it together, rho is 20.2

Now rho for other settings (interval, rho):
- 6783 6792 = 19.4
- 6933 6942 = 19.7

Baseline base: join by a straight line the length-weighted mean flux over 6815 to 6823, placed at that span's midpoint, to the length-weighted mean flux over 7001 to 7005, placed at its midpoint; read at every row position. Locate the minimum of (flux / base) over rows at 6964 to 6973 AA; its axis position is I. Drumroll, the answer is 6970.12 AA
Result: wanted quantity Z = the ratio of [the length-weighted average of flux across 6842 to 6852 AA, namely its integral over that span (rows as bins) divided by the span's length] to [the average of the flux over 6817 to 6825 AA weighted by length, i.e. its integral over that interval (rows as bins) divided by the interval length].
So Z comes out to 1.03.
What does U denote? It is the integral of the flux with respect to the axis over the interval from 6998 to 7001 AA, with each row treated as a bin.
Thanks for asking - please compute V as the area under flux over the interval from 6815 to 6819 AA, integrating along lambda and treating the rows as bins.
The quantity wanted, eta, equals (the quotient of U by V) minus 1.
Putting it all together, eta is -0.16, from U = 10.0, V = 11.9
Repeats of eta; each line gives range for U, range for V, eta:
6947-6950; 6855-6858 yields 0.03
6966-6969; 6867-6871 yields -0.25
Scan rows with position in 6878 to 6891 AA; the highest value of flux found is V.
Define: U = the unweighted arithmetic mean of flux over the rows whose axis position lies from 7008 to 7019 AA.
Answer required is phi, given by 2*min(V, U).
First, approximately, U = 3.15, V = 3.27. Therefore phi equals 6.3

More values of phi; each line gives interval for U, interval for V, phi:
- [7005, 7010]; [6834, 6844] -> 6.6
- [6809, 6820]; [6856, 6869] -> 6.0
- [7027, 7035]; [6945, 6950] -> 5.8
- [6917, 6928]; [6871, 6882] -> 6.1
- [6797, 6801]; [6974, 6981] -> 6.1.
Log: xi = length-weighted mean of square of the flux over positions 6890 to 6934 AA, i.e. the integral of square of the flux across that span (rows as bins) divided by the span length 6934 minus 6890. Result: 10.3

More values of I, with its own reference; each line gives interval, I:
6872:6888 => 6877.65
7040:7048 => 7041.09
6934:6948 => 6934.90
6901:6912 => 6910.99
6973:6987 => 6973.33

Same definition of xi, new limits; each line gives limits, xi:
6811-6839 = 9.9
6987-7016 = 10.8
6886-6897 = 10.6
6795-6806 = 9.3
